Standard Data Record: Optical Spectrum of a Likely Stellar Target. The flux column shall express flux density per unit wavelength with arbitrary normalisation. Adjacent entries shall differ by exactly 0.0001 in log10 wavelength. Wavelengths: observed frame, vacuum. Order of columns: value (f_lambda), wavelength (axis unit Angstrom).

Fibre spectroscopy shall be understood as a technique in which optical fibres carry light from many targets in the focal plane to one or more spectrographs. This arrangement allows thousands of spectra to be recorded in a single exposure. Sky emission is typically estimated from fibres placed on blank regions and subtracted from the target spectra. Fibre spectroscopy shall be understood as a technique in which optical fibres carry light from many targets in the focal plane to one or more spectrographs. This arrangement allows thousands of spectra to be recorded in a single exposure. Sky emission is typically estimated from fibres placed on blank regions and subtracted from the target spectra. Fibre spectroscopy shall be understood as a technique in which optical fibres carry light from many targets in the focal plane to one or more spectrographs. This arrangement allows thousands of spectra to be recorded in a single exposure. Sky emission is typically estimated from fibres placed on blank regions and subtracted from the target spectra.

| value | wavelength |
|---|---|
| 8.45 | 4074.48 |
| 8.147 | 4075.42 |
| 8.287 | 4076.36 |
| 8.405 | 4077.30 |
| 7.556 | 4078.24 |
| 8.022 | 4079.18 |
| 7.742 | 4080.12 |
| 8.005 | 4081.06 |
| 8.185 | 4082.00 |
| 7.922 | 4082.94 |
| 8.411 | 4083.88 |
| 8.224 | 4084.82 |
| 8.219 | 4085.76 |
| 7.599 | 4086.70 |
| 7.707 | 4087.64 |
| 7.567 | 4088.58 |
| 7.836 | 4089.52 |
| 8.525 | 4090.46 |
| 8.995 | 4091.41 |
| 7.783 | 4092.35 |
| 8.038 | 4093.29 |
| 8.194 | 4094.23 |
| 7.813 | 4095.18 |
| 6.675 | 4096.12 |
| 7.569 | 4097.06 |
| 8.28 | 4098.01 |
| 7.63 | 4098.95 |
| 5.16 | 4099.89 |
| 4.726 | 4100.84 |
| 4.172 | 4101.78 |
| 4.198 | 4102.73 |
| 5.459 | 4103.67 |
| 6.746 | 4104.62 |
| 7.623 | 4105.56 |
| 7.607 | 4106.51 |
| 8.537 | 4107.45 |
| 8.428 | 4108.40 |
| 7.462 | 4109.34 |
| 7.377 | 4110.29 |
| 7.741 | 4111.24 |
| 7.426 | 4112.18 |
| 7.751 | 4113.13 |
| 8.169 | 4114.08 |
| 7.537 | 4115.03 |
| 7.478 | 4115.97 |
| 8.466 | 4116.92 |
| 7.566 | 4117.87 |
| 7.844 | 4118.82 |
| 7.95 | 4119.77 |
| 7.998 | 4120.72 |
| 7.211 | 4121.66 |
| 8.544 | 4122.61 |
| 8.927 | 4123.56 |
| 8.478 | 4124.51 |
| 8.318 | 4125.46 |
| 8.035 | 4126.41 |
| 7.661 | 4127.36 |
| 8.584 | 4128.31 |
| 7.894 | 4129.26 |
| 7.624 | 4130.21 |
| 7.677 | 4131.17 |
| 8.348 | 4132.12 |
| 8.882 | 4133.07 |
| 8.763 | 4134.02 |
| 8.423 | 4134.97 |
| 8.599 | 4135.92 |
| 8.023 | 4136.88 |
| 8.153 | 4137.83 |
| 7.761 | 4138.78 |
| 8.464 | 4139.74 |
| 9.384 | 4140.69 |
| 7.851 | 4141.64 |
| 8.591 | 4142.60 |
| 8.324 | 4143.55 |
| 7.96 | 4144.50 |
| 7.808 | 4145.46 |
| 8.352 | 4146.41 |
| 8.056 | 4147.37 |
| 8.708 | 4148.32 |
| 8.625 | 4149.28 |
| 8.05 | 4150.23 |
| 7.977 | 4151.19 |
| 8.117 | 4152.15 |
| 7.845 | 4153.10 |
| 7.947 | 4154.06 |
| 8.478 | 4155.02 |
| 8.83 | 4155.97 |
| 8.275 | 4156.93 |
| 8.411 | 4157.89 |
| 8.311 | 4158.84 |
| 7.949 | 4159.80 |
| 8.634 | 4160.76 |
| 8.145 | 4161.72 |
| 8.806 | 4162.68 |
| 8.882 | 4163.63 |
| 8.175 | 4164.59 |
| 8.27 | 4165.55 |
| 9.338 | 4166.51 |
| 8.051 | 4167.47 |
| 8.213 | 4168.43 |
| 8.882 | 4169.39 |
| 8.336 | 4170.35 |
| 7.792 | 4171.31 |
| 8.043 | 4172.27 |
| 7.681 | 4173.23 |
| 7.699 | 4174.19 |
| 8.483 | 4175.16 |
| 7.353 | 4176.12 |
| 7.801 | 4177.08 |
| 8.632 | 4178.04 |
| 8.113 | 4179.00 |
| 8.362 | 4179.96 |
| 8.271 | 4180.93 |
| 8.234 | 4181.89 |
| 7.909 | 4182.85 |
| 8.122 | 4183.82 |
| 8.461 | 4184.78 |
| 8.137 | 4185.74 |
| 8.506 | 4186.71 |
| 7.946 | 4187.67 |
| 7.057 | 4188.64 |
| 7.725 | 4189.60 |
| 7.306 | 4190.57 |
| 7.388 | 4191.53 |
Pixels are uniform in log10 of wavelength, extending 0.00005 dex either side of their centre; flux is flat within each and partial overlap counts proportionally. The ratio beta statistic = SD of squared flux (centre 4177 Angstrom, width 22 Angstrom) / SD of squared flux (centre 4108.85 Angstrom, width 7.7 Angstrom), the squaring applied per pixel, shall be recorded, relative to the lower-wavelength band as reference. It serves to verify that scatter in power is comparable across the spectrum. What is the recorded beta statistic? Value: 1.0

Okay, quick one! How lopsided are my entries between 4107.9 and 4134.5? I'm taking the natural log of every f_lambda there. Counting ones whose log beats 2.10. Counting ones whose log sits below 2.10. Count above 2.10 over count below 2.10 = 0.65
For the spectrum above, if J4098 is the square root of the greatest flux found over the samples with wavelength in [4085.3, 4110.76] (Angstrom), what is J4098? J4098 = 3.00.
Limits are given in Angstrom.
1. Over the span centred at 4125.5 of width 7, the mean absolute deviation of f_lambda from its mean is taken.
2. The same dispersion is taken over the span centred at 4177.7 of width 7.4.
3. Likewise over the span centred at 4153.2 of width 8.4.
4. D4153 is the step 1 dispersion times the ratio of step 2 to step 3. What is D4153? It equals 0.39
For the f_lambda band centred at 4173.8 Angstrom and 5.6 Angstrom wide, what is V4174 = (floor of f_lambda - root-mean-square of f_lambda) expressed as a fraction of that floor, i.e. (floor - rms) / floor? -0.068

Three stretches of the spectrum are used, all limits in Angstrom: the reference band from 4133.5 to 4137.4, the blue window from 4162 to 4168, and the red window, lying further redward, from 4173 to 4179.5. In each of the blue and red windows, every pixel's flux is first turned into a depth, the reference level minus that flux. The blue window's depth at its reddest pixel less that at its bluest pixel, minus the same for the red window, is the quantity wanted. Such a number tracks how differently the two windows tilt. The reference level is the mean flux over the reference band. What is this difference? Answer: 1.2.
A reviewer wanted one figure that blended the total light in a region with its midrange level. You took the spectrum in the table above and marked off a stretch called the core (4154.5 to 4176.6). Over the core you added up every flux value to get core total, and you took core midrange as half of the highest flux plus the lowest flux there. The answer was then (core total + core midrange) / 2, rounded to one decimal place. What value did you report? 99.7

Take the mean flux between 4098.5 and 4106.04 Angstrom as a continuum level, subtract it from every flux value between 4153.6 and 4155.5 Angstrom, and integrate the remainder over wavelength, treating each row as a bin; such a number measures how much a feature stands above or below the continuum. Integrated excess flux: 4.8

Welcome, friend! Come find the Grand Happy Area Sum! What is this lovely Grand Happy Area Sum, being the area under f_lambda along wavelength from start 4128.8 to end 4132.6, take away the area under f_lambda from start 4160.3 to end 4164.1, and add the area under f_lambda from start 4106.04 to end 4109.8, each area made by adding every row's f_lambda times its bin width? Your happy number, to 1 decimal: 27.3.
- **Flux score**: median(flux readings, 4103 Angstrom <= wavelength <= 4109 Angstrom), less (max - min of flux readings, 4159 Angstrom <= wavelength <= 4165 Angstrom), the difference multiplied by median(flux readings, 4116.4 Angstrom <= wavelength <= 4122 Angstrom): 53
